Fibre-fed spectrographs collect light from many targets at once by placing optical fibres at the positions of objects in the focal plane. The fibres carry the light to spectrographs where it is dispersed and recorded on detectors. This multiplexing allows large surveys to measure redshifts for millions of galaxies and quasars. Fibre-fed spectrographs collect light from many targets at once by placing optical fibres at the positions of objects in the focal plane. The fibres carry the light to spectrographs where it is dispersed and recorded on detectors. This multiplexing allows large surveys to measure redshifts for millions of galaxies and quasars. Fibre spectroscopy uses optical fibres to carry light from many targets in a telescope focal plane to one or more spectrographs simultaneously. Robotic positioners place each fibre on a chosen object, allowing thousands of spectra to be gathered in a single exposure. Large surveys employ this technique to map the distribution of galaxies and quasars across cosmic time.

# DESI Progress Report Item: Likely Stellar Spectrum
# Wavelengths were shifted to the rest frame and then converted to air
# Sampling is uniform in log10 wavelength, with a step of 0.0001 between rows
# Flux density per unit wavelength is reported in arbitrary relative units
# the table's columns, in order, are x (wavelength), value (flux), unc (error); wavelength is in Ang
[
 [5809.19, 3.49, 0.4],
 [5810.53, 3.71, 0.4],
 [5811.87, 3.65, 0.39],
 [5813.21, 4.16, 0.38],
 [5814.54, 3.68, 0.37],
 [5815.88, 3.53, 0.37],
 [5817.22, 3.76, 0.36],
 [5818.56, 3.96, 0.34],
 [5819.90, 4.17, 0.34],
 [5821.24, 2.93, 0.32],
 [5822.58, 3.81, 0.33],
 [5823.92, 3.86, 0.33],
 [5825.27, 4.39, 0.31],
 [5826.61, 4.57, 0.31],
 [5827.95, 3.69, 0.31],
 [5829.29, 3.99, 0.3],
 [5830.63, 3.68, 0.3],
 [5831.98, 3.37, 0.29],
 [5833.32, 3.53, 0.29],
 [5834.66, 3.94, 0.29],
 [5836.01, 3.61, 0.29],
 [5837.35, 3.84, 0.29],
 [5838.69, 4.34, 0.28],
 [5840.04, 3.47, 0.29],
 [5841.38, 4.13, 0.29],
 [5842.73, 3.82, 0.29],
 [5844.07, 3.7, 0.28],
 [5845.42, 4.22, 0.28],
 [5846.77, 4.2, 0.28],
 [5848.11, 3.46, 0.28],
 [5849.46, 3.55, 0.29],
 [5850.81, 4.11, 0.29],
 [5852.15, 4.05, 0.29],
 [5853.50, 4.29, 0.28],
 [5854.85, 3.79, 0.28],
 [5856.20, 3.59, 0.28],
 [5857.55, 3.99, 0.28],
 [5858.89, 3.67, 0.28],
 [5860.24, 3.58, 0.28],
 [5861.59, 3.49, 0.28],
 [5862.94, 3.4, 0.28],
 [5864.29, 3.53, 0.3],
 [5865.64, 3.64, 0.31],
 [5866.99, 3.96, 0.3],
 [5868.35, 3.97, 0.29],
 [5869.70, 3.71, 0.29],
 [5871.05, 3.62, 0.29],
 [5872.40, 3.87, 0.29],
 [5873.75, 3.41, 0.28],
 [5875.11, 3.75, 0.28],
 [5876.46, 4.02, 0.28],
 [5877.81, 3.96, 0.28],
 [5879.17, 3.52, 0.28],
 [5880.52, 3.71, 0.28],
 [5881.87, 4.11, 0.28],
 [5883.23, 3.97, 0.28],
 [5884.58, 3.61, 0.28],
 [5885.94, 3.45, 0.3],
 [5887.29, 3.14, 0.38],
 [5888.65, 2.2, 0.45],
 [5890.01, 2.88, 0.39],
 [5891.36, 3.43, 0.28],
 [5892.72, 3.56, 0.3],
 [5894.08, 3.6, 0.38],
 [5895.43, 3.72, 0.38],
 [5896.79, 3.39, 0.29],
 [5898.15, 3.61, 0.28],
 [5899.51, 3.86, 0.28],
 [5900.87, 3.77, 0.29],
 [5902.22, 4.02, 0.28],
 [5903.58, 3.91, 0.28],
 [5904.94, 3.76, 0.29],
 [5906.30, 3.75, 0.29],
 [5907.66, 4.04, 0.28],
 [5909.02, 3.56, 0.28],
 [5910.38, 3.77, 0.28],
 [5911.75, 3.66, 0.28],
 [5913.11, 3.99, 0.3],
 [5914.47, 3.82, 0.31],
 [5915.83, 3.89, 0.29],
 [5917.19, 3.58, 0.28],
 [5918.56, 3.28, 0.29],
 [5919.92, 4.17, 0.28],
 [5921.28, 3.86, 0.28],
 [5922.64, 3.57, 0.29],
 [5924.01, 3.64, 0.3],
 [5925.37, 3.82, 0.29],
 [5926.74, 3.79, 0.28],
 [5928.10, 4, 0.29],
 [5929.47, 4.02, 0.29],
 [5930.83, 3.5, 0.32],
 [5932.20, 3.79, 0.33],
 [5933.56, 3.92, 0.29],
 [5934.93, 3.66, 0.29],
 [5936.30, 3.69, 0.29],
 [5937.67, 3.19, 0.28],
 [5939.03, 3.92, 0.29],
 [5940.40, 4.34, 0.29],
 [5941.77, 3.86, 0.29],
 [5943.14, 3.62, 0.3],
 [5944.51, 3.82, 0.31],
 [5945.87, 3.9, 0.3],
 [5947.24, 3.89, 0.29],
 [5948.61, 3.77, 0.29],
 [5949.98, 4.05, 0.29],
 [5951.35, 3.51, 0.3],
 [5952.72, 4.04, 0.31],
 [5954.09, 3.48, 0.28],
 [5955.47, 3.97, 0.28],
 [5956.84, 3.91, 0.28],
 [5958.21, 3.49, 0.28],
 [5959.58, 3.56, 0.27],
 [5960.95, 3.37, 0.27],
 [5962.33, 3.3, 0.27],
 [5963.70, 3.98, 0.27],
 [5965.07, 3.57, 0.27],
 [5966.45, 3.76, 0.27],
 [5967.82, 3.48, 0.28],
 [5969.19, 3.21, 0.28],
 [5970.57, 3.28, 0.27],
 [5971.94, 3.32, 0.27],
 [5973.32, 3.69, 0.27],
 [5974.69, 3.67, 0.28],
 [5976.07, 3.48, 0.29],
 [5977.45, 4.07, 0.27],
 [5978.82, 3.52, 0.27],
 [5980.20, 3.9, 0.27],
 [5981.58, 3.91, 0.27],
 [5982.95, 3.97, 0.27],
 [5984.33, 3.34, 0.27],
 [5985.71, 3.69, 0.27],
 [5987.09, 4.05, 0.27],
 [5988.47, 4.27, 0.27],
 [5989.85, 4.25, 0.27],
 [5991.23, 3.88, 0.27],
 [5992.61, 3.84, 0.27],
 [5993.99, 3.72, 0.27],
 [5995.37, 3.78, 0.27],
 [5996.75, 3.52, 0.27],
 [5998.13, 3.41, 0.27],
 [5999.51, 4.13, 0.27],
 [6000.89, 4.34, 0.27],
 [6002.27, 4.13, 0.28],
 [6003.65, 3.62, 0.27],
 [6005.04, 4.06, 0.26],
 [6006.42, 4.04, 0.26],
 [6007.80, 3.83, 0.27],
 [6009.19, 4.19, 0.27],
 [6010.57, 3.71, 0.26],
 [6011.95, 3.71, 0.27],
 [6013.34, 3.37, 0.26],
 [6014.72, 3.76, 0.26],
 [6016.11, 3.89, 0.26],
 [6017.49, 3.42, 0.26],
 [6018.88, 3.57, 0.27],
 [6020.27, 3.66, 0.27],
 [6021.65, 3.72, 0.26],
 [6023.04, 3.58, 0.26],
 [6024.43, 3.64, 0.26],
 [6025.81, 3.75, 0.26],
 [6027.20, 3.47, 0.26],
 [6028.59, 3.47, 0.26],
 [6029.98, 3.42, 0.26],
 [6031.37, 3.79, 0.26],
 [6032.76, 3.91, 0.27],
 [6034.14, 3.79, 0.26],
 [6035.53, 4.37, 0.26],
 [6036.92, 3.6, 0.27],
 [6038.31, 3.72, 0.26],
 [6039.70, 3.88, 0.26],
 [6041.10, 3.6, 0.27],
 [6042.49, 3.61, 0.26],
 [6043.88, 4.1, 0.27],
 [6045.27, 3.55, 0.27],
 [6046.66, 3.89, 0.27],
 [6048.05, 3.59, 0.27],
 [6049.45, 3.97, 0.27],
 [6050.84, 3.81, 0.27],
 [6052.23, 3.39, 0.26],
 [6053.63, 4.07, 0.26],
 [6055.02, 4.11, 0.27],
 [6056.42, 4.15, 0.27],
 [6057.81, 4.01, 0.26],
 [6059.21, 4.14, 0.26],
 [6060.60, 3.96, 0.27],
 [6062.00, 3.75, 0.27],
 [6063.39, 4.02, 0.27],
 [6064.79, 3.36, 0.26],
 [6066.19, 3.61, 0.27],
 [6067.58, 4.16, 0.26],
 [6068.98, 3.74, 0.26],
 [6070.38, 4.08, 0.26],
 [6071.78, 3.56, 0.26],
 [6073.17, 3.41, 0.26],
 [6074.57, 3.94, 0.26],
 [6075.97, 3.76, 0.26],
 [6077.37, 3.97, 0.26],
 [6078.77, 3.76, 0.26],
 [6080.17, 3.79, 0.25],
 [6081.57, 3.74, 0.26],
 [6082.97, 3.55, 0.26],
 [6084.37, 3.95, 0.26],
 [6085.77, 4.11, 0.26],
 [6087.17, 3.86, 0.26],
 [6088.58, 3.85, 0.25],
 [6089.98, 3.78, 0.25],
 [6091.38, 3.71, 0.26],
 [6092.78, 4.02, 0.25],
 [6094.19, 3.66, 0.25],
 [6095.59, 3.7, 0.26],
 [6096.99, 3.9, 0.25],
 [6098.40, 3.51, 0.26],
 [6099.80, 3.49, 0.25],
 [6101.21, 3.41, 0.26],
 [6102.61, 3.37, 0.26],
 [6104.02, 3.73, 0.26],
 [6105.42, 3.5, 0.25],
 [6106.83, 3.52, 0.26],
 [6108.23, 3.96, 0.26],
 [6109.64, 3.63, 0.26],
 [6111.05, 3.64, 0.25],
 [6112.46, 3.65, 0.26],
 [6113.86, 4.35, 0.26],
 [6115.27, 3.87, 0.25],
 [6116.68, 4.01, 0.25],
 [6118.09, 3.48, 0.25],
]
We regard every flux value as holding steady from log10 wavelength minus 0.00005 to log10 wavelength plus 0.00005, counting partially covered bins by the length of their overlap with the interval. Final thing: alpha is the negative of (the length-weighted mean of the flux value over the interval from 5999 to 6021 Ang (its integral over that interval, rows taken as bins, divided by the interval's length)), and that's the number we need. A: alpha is -3.84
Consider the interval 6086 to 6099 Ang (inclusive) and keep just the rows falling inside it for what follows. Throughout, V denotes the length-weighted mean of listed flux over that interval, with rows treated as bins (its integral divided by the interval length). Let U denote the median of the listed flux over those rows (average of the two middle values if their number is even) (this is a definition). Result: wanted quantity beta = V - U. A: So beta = 0.009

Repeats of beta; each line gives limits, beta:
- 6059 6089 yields -0.004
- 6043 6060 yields -0.093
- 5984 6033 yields 0.042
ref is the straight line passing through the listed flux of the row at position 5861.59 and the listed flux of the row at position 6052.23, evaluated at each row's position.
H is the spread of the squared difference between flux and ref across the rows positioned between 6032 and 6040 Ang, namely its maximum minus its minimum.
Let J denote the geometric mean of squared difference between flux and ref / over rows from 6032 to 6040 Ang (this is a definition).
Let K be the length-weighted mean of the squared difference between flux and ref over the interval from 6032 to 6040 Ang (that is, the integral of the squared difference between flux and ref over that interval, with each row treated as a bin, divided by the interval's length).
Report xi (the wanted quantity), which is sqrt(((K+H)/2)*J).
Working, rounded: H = 0.9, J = 0.18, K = 0.29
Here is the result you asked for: 0.33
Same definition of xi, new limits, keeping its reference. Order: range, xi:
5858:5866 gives 0.00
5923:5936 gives 0.13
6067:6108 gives 0.17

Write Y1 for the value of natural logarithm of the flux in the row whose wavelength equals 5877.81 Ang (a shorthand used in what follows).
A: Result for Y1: 1.38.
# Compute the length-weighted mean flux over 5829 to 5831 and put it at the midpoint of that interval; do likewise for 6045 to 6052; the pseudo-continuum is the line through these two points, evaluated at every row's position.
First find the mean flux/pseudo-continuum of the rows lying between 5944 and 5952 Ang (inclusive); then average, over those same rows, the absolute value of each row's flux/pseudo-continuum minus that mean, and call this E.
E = 0.033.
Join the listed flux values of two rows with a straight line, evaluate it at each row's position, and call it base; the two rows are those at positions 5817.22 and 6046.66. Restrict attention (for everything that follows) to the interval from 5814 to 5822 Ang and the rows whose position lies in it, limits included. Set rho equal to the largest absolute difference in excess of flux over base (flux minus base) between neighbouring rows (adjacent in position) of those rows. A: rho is 1.24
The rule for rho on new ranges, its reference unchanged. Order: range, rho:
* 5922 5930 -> 0.21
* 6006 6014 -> 0.48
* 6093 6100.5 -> 0.39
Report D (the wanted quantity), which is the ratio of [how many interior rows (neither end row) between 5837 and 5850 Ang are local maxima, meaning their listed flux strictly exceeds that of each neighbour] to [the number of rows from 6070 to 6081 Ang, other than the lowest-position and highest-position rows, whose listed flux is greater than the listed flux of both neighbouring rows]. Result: 1.5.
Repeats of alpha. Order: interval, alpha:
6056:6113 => -3.76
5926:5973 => -3.70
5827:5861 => -3.83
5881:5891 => -3.35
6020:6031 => -3.59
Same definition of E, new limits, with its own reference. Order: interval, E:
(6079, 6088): 0.038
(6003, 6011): 0.050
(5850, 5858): 0.049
